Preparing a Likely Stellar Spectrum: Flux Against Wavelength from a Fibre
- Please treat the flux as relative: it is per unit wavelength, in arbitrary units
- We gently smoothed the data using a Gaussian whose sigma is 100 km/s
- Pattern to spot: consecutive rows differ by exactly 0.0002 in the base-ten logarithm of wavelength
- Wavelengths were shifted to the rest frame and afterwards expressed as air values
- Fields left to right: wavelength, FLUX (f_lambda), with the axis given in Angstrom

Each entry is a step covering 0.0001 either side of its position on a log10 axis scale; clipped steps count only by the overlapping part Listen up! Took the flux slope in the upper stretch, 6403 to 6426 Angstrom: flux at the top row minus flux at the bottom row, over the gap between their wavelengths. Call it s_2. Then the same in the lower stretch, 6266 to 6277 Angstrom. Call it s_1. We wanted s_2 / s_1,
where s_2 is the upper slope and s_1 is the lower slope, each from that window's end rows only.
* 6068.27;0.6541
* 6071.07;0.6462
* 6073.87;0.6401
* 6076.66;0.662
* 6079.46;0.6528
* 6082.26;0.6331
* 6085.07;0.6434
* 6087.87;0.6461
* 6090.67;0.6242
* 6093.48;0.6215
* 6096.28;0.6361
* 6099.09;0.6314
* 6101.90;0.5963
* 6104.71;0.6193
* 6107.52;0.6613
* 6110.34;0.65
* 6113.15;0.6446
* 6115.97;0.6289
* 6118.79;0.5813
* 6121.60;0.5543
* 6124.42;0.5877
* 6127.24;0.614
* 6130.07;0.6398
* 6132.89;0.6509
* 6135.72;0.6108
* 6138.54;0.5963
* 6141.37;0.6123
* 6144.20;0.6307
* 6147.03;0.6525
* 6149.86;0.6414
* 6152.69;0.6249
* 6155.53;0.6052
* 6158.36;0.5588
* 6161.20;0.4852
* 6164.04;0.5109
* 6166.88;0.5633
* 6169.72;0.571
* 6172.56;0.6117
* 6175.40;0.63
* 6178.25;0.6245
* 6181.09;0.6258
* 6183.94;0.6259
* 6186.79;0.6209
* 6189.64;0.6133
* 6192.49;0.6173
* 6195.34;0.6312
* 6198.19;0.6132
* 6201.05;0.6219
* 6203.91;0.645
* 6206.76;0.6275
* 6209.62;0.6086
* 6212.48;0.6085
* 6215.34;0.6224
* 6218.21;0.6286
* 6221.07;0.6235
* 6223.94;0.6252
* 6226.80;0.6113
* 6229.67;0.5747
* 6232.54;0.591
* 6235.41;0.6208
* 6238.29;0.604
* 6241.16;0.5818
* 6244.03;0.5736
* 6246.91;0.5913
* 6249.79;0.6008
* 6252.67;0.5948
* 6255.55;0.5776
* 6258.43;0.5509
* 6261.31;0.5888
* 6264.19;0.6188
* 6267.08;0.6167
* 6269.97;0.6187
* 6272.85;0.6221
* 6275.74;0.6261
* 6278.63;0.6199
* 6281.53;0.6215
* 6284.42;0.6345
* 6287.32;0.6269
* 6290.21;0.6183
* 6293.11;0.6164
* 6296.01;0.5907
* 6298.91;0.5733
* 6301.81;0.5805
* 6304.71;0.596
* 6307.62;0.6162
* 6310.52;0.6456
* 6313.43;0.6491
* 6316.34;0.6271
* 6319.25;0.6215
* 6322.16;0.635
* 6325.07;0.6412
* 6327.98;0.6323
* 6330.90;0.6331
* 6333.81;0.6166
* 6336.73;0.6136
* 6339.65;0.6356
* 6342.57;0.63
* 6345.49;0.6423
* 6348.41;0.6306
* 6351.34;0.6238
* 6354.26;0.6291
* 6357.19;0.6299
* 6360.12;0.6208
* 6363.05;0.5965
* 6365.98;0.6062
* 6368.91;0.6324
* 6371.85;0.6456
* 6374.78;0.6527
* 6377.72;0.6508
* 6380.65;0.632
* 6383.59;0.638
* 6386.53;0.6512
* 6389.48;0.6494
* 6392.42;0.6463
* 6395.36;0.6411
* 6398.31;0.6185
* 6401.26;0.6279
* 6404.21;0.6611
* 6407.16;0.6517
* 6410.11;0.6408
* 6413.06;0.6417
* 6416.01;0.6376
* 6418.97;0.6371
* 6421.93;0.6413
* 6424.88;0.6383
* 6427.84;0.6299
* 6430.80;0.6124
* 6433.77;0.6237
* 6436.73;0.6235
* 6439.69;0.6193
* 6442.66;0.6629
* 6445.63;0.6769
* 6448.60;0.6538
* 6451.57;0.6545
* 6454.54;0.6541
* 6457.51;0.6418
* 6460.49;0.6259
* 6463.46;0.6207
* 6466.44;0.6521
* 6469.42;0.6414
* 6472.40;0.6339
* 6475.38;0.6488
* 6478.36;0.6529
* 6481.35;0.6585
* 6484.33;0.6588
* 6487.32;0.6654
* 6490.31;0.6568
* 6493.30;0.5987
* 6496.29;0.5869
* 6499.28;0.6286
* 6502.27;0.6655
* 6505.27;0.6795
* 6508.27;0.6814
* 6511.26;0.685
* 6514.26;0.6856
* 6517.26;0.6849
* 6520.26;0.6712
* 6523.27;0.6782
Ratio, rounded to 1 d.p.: -1.0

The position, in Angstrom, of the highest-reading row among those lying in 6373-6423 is 6404.21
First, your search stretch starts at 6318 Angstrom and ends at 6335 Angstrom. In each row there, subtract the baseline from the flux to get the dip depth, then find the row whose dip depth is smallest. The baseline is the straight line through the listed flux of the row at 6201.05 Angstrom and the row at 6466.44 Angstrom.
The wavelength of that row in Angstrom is 6333.81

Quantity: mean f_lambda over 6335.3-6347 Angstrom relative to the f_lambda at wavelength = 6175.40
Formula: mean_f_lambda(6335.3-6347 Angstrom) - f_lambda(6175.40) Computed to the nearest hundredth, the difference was 0.00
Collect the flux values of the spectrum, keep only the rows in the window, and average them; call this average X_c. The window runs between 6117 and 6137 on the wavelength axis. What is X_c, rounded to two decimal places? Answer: 0.61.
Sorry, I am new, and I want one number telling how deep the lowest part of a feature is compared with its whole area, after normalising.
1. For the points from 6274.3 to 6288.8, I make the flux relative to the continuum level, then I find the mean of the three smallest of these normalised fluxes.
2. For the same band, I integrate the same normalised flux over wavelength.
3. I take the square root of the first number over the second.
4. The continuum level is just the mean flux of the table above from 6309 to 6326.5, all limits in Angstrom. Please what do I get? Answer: 0.262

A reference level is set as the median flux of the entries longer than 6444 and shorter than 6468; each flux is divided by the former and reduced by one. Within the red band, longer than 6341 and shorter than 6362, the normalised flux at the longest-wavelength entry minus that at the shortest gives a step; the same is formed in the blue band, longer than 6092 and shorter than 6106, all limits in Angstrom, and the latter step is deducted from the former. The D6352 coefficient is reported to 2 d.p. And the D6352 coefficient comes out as -0.01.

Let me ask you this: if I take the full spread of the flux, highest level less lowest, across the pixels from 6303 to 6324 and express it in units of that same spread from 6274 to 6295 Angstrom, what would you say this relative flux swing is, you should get 2.9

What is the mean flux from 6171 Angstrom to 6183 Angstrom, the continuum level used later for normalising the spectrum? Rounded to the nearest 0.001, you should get 0.623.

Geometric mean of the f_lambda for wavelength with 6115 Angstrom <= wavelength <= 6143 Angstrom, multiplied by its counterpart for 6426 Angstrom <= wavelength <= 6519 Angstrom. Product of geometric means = 0.393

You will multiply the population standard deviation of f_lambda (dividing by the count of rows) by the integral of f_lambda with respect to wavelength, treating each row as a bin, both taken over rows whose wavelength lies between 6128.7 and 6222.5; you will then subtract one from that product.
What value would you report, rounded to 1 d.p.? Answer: 1.0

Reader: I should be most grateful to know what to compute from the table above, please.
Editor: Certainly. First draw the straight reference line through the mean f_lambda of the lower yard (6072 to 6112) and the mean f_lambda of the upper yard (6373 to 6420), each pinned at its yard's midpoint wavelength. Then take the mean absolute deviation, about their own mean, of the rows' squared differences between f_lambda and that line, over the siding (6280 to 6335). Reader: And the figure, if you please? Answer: 0.0010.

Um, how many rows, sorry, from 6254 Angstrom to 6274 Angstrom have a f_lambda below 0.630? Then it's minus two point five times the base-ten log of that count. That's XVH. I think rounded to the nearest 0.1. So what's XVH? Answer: -2.1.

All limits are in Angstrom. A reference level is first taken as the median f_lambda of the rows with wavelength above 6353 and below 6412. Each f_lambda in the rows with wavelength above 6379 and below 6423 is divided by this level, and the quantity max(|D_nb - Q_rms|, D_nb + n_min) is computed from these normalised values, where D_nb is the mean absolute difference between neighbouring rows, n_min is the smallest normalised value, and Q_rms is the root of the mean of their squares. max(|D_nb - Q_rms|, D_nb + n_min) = 0.989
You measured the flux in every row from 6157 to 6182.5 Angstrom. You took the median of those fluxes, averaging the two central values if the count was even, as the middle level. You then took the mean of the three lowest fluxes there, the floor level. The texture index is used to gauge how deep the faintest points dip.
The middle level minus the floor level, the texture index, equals 0.053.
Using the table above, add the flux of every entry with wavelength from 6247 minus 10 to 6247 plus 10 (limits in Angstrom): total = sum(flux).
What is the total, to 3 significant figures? 4.12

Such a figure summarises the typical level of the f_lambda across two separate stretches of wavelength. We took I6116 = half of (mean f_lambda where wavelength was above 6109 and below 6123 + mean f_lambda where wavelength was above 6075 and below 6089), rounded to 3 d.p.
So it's 0.630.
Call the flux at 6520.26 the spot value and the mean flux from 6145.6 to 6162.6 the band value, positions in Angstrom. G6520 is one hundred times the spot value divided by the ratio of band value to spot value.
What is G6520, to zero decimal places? 76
